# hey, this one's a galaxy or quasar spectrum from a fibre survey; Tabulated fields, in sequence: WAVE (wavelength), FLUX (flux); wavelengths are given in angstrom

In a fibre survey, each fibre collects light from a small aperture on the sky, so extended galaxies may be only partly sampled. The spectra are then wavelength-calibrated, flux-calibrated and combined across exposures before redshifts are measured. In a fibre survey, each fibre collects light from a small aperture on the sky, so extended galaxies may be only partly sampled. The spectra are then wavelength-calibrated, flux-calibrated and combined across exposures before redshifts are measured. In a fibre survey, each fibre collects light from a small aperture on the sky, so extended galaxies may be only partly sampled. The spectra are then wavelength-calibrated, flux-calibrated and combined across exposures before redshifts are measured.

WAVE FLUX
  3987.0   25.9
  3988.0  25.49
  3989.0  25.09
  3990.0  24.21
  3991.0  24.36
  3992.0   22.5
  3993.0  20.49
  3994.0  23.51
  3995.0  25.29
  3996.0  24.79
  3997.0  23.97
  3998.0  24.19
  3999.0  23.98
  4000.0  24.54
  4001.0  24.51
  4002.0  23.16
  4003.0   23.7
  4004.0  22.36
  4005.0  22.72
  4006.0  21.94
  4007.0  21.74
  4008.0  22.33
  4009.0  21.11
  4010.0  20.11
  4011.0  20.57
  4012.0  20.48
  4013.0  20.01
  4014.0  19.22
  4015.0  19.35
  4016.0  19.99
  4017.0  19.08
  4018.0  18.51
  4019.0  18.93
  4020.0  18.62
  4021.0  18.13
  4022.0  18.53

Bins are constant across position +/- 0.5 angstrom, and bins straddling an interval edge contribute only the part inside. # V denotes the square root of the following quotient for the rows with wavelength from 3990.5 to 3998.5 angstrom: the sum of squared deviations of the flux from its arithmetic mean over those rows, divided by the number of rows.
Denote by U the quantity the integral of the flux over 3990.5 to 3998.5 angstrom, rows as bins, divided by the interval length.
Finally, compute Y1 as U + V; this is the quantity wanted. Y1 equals 25.1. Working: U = 23.6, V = 1.42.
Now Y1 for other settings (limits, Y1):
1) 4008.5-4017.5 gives 20.6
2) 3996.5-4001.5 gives 24.5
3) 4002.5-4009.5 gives 23.0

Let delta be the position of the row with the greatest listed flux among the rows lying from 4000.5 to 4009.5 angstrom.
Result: 4001.0 angstrom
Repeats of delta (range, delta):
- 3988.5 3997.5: 3995.0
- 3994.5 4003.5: 3995.0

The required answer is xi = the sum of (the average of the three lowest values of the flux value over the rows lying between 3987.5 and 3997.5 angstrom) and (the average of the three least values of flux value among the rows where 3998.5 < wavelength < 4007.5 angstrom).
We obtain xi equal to 44.2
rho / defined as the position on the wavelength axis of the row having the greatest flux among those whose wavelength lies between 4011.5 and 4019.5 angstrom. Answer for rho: 4012.0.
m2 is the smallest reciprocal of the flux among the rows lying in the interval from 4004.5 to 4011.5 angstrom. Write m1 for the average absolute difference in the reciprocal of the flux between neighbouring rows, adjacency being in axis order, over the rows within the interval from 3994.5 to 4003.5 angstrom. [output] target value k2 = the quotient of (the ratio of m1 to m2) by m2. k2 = 0.5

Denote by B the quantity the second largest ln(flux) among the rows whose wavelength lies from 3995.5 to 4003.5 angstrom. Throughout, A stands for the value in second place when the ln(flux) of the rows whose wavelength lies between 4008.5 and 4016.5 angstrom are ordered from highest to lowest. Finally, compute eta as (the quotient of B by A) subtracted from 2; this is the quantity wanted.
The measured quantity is 0.94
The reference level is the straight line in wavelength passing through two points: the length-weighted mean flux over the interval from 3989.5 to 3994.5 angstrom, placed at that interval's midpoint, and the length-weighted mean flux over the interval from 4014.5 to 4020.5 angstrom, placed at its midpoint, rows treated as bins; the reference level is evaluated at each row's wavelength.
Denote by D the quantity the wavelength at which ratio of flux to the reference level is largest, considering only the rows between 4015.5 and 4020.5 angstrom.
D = 4016.0 angstrom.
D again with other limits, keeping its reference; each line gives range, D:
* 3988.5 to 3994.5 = 3989.0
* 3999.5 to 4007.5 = 4001.0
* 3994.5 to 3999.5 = 3995.0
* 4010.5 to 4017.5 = 4016.0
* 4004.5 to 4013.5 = 4008.0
